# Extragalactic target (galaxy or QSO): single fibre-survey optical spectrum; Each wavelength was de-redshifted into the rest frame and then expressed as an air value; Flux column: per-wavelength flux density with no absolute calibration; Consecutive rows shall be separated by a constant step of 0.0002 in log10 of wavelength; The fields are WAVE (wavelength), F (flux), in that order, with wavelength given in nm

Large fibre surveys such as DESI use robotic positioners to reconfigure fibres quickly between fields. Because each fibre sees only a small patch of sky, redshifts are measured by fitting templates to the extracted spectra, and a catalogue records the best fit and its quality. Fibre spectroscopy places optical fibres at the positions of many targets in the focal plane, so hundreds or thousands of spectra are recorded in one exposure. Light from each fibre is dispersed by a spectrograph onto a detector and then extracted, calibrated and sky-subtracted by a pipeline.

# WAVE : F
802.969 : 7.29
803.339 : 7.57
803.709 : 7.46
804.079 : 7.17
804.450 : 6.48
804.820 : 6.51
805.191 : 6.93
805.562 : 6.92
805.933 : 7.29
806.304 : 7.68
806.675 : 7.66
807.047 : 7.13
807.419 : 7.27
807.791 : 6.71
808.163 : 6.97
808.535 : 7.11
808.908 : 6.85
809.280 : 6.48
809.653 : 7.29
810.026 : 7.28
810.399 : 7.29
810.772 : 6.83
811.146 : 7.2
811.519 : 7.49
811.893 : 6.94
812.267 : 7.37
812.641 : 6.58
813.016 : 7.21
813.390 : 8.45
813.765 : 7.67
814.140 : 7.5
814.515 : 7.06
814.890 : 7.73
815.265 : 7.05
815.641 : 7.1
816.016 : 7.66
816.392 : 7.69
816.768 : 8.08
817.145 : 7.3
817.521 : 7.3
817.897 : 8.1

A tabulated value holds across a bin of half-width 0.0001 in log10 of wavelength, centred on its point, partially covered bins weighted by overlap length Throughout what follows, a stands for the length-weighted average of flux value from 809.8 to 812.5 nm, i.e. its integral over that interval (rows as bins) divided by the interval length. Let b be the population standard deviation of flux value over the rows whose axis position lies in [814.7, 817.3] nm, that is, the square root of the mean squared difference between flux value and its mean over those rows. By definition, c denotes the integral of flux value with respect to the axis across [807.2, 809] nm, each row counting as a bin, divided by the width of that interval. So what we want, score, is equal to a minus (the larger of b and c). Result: 0.20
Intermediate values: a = 7.19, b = 0.35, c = 6.99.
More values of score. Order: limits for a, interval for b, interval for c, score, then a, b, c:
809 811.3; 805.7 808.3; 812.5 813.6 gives -0.40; 7.05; 0.32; 7.45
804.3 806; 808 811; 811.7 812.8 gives -0.17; 6.80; 0.27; 6.98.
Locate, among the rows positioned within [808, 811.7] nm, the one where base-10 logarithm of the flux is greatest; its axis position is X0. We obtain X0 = 811.519 nm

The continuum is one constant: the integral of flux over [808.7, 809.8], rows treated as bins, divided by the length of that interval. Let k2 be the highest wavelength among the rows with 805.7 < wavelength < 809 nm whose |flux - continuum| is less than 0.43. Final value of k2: 808.908 nm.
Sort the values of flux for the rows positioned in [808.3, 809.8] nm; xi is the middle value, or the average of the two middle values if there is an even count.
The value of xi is 6.98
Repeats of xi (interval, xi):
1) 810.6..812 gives 7.07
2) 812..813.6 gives 7.29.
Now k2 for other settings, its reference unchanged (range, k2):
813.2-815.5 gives 815.265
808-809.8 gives 809.653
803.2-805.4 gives 805.191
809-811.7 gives 811.146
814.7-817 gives 815.641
